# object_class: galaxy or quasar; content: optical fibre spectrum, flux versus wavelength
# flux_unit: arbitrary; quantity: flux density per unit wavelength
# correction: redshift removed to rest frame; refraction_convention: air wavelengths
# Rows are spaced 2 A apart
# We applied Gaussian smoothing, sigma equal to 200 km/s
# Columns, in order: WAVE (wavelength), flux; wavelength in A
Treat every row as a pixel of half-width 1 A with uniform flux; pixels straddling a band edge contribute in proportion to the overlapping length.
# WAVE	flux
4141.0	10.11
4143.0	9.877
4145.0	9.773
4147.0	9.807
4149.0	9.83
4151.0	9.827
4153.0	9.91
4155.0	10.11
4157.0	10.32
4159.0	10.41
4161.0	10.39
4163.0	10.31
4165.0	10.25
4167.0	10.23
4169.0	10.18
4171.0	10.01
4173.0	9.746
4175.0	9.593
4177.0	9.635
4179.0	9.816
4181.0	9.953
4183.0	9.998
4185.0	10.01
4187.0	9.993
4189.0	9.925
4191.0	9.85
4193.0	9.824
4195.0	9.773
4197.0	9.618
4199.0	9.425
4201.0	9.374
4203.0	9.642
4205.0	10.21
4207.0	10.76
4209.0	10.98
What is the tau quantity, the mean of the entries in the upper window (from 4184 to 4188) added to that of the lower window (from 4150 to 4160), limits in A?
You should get 20.1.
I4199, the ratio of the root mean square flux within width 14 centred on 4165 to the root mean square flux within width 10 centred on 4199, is 1.07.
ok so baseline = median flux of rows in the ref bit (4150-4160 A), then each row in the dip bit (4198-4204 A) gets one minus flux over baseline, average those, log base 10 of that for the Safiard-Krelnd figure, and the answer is -1.21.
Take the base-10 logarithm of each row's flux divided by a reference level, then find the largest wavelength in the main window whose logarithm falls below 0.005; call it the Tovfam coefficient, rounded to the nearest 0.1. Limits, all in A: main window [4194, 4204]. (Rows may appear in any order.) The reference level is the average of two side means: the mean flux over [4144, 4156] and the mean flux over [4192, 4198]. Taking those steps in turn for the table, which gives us 4203.0 A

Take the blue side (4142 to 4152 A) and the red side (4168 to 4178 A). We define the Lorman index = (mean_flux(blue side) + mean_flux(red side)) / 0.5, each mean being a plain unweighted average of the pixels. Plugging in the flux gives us 39.3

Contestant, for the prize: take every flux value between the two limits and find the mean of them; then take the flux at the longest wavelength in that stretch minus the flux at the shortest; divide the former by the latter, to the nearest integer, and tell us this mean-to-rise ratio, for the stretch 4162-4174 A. -18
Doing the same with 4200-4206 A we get 12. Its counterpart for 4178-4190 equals 91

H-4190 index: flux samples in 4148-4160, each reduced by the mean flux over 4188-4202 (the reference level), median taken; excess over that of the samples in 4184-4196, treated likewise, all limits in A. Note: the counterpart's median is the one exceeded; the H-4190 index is 0.12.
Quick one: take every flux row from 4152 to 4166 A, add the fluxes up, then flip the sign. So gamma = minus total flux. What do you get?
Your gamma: -71.7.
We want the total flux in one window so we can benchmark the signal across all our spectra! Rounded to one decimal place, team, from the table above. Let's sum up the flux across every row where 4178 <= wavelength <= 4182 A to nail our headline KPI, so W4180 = 19.8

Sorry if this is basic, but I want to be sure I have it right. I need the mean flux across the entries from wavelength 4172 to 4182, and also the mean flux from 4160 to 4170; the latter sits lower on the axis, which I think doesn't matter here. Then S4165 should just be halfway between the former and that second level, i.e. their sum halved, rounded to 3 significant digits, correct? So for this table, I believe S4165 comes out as 10.0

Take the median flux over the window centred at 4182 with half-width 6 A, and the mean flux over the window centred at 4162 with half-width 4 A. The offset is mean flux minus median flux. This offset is 0.37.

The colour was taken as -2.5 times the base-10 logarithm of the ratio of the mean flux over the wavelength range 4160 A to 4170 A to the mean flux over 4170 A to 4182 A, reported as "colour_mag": -0.052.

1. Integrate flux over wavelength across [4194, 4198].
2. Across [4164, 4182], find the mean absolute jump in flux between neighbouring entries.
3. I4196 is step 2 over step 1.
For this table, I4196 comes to 0.0033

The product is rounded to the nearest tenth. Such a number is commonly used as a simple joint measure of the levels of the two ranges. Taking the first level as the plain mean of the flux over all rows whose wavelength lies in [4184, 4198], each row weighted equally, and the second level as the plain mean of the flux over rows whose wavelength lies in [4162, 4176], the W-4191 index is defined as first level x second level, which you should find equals 99.0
